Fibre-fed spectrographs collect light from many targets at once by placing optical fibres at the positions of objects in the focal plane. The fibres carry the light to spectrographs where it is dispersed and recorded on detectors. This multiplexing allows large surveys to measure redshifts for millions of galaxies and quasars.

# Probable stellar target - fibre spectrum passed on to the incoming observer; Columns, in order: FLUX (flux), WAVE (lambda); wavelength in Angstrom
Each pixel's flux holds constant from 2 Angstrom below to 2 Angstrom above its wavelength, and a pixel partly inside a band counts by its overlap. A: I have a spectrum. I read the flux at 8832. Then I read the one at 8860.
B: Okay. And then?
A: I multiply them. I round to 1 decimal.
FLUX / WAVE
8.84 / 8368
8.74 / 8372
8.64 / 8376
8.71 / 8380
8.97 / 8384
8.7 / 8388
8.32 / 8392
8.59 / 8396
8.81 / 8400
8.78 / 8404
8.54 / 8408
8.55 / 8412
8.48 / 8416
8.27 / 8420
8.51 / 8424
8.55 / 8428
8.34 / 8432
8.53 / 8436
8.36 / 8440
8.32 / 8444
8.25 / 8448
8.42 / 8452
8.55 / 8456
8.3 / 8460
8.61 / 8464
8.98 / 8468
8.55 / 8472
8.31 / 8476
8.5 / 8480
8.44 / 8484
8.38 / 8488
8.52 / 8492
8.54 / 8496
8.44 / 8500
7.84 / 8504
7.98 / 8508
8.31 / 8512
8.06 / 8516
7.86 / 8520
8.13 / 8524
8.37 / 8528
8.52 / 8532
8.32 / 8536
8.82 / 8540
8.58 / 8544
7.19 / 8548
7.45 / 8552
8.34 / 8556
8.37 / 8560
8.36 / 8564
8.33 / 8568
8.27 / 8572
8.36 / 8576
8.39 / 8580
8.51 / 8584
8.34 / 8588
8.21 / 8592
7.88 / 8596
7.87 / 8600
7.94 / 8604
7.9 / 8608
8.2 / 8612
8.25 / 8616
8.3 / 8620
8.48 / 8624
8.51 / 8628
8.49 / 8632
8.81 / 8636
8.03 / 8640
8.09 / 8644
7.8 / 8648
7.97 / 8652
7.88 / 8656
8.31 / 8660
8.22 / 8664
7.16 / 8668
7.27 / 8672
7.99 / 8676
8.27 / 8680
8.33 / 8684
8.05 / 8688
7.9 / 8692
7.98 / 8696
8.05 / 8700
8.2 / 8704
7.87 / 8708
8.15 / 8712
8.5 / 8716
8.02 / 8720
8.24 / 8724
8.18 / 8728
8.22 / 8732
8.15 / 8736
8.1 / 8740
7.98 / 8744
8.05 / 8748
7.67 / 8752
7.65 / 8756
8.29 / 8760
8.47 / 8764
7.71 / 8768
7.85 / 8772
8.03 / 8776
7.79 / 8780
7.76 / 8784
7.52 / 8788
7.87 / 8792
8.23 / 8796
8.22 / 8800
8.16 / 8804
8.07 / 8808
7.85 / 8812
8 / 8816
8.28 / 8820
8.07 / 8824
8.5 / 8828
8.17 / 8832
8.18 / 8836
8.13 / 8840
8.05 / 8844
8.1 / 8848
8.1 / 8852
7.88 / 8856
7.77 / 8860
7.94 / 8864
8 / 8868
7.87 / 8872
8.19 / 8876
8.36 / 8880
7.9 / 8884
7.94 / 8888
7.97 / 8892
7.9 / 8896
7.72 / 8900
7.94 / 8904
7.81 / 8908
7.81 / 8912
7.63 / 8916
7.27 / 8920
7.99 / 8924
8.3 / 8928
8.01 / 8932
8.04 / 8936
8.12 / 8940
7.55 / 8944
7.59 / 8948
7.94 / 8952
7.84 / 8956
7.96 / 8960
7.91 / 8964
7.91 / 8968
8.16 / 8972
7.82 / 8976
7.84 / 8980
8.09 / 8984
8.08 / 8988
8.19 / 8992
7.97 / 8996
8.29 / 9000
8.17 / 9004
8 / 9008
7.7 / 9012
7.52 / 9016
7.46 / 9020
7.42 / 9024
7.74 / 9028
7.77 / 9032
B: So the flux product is 63.5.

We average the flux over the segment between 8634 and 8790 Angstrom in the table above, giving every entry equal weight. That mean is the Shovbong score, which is 8.01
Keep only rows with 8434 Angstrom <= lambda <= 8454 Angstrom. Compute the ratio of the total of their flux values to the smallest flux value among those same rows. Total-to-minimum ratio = 5.08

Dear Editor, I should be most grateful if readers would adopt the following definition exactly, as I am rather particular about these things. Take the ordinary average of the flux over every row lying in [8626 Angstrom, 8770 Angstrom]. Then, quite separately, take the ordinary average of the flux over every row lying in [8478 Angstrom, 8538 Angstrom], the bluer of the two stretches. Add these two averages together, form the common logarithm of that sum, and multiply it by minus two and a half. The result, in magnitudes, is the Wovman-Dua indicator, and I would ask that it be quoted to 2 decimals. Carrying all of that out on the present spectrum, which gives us -3.03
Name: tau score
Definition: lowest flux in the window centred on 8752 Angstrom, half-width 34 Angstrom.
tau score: 7.65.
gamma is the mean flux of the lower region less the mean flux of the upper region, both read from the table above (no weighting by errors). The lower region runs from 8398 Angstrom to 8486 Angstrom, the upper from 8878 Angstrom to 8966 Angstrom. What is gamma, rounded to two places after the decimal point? 0.61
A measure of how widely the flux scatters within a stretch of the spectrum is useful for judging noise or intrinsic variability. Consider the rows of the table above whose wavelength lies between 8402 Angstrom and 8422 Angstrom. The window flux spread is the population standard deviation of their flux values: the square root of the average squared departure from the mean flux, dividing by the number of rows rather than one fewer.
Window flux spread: 0.16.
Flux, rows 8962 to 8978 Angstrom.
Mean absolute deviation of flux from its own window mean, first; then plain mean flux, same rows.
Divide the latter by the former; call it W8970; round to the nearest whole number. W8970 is 76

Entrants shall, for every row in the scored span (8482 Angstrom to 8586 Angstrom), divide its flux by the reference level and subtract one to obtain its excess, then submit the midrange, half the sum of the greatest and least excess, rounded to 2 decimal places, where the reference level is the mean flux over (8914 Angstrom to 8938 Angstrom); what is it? 0.02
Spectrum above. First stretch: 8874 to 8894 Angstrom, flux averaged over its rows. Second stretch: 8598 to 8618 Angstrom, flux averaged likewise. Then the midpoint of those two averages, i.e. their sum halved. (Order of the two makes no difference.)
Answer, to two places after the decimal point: 8.05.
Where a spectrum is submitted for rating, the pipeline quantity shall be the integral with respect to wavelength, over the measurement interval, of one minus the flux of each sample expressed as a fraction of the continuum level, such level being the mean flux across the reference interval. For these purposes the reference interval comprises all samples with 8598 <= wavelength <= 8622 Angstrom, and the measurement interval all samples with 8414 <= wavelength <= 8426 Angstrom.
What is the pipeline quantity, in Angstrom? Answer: -0.51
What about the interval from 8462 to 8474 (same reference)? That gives -0.95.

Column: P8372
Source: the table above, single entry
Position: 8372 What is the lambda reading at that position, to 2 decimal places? 8.74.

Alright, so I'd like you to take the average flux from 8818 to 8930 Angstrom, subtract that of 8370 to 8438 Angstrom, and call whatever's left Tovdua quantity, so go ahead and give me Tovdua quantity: -0.60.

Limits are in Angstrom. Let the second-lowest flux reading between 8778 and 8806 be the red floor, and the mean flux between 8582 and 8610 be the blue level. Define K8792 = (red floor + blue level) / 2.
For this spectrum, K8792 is 7.93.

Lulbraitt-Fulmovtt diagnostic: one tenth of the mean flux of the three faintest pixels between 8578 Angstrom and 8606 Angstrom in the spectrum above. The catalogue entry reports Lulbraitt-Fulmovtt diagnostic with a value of 0.790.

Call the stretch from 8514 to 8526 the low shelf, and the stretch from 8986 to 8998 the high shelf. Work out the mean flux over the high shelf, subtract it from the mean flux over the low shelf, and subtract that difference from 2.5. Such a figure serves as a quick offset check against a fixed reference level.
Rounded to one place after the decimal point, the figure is 2.6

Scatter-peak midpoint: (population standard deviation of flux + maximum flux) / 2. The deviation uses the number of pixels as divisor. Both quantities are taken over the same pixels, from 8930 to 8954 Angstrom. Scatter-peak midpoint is 4.17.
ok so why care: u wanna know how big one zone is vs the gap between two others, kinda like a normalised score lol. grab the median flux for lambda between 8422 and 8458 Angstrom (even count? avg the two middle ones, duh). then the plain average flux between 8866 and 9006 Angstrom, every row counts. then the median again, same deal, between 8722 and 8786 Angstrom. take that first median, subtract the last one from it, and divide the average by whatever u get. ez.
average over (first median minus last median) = 20.9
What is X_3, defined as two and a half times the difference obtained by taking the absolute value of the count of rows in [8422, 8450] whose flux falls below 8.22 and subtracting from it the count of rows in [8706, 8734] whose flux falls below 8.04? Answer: -5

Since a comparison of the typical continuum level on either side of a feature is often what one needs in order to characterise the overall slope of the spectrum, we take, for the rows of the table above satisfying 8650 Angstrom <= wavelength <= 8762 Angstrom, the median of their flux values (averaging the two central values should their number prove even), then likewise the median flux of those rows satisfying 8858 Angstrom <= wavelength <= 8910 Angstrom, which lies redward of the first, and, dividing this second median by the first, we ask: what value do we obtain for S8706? 0.986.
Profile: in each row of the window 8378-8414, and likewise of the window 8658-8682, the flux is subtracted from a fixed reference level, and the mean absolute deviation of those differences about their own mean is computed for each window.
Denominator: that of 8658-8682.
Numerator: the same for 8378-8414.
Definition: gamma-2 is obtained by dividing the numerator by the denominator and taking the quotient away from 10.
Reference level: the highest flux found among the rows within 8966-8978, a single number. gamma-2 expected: 9.67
